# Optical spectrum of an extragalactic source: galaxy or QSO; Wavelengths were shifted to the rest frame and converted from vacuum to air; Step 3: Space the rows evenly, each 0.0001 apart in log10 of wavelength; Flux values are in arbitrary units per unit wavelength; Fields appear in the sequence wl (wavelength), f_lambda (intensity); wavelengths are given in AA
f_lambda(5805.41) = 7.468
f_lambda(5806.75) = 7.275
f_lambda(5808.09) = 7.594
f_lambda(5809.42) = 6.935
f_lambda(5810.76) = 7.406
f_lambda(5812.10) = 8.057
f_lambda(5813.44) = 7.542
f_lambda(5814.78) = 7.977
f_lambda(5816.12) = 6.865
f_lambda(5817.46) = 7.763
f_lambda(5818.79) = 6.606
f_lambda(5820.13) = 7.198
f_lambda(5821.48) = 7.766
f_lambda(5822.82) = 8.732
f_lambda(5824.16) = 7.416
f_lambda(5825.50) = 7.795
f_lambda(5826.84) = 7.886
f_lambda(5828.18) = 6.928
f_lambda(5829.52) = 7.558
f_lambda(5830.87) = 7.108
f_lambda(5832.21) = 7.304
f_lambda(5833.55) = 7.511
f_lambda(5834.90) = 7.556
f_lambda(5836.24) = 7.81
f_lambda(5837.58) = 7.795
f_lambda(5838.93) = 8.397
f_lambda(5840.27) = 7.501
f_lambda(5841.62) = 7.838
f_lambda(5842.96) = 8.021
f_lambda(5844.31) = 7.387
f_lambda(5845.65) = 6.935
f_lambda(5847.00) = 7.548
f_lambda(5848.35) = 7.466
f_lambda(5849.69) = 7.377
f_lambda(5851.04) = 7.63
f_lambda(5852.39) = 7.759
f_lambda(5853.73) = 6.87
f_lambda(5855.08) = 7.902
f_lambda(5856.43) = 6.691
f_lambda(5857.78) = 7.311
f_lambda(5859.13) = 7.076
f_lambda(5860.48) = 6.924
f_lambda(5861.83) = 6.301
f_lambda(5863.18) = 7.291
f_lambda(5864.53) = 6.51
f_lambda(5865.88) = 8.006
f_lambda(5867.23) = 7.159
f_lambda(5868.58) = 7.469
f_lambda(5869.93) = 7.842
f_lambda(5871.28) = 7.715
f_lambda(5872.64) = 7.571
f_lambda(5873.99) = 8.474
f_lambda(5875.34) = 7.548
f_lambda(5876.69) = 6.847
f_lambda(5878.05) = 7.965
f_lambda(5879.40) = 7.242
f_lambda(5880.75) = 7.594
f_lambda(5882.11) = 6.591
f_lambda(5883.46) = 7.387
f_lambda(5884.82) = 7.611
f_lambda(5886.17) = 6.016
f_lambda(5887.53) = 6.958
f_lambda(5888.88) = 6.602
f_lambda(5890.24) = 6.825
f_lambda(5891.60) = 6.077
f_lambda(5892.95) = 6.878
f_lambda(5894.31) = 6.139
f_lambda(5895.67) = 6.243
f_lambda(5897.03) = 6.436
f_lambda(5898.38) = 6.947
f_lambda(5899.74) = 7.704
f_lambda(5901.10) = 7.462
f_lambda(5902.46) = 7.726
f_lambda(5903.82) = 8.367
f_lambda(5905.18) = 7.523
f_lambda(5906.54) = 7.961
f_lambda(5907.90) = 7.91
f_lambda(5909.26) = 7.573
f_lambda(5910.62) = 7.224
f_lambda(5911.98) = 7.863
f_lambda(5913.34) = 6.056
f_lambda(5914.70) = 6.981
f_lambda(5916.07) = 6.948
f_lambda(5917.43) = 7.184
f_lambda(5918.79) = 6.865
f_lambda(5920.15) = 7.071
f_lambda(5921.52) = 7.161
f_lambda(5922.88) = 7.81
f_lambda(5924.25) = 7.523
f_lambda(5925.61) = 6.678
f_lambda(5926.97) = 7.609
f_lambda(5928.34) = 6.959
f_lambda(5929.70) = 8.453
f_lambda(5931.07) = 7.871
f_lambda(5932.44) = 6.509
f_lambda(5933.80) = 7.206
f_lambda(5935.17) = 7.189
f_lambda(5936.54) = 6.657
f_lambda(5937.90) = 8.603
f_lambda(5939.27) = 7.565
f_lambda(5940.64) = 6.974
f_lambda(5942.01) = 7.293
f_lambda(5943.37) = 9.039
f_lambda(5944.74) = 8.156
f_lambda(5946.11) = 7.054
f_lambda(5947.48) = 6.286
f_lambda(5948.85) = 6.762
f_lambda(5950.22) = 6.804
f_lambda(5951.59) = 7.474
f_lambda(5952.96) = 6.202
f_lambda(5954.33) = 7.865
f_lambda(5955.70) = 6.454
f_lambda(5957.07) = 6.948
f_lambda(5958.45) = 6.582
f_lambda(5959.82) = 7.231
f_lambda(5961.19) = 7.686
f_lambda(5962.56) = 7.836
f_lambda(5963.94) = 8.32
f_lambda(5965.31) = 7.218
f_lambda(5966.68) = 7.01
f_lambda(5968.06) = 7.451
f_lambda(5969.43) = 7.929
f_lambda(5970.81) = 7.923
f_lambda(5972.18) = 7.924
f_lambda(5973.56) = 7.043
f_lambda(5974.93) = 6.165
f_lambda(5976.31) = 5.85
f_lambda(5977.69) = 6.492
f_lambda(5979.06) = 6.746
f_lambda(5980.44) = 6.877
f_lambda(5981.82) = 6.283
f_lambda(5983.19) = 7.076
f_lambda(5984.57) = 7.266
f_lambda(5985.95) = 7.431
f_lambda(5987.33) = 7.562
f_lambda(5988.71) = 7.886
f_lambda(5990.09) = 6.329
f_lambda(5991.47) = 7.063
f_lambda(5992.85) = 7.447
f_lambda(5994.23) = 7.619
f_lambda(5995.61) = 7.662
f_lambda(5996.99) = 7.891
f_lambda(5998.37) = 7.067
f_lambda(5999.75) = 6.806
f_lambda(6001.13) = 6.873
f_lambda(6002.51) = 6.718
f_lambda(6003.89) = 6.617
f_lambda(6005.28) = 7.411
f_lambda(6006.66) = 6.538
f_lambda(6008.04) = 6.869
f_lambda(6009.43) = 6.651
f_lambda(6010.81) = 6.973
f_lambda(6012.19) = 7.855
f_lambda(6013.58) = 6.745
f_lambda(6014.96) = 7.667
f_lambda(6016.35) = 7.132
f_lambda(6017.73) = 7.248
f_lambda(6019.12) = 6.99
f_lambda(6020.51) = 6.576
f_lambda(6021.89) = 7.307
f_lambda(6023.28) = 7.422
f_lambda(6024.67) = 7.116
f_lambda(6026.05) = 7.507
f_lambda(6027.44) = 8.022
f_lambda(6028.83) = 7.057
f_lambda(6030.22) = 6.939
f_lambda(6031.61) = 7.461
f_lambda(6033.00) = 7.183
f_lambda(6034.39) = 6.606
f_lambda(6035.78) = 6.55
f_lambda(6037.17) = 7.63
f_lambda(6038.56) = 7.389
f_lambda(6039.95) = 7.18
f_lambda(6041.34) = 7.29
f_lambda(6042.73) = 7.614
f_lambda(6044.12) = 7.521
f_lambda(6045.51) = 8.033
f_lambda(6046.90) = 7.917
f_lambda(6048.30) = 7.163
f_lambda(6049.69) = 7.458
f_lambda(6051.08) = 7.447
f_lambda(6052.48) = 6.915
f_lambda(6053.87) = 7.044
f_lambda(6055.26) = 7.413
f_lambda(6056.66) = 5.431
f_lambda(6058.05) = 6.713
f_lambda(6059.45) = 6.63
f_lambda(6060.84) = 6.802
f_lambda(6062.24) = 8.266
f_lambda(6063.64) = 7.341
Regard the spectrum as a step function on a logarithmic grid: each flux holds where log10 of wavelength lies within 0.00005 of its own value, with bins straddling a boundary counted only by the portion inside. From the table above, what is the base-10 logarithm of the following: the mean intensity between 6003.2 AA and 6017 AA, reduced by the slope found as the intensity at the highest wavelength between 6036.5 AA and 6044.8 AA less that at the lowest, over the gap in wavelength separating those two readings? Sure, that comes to 0.849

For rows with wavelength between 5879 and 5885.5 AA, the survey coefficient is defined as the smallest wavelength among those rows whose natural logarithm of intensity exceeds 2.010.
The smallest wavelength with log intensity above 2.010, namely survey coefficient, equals 5880.75 AA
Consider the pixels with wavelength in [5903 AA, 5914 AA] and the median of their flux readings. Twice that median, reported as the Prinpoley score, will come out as 15.4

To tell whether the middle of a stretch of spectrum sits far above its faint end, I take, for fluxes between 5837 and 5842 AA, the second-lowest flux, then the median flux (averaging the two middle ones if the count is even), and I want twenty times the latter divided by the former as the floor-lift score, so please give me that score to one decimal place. 20.1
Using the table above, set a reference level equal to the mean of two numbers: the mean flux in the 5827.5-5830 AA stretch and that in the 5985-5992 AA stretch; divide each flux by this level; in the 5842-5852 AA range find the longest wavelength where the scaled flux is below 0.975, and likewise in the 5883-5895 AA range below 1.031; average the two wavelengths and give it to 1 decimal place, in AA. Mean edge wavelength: 5870.0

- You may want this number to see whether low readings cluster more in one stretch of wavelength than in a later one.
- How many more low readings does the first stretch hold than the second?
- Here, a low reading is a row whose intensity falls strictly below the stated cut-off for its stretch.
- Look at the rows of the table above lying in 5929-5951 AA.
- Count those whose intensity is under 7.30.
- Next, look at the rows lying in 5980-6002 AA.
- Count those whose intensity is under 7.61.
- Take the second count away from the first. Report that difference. -2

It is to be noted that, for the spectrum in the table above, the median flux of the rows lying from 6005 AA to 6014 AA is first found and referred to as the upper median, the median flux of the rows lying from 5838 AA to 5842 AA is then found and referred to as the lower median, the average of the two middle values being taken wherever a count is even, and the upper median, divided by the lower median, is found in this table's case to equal 0.88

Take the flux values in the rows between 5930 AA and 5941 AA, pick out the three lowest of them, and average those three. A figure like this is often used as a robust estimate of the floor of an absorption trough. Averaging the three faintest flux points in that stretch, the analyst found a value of 6.71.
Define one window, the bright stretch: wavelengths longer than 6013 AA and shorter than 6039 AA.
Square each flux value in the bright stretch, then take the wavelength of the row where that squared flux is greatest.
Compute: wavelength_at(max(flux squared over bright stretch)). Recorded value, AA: 6027.44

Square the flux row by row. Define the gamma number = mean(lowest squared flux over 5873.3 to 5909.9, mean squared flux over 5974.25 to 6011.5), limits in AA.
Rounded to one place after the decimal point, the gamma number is 42.5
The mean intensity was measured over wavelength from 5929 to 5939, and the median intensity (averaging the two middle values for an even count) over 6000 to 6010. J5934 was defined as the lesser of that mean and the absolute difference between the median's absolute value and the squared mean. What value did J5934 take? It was 7.5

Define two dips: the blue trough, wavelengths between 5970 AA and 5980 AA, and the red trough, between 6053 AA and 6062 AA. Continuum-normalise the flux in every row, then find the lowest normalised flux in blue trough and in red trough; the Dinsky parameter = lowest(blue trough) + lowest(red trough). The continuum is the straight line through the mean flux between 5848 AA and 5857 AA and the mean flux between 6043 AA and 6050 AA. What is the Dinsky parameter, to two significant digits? 1.5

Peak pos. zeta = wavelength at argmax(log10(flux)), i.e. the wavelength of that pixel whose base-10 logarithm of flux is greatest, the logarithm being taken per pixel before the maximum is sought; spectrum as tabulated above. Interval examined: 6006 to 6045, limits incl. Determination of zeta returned 6027.44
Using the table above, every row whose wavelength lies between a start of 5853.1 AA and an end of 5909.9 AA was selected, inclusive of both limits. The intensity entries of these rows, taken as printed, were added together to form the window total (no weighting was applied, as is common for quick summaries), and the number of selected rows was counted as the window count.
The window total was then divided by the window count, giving 7.22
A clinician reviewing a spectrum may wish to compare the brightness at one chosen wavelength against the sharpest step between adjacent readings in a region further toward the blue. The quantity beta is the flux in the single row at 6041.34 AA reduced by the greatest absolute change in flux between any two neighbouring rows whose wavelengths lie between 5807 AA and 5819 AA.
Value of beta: 6.13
